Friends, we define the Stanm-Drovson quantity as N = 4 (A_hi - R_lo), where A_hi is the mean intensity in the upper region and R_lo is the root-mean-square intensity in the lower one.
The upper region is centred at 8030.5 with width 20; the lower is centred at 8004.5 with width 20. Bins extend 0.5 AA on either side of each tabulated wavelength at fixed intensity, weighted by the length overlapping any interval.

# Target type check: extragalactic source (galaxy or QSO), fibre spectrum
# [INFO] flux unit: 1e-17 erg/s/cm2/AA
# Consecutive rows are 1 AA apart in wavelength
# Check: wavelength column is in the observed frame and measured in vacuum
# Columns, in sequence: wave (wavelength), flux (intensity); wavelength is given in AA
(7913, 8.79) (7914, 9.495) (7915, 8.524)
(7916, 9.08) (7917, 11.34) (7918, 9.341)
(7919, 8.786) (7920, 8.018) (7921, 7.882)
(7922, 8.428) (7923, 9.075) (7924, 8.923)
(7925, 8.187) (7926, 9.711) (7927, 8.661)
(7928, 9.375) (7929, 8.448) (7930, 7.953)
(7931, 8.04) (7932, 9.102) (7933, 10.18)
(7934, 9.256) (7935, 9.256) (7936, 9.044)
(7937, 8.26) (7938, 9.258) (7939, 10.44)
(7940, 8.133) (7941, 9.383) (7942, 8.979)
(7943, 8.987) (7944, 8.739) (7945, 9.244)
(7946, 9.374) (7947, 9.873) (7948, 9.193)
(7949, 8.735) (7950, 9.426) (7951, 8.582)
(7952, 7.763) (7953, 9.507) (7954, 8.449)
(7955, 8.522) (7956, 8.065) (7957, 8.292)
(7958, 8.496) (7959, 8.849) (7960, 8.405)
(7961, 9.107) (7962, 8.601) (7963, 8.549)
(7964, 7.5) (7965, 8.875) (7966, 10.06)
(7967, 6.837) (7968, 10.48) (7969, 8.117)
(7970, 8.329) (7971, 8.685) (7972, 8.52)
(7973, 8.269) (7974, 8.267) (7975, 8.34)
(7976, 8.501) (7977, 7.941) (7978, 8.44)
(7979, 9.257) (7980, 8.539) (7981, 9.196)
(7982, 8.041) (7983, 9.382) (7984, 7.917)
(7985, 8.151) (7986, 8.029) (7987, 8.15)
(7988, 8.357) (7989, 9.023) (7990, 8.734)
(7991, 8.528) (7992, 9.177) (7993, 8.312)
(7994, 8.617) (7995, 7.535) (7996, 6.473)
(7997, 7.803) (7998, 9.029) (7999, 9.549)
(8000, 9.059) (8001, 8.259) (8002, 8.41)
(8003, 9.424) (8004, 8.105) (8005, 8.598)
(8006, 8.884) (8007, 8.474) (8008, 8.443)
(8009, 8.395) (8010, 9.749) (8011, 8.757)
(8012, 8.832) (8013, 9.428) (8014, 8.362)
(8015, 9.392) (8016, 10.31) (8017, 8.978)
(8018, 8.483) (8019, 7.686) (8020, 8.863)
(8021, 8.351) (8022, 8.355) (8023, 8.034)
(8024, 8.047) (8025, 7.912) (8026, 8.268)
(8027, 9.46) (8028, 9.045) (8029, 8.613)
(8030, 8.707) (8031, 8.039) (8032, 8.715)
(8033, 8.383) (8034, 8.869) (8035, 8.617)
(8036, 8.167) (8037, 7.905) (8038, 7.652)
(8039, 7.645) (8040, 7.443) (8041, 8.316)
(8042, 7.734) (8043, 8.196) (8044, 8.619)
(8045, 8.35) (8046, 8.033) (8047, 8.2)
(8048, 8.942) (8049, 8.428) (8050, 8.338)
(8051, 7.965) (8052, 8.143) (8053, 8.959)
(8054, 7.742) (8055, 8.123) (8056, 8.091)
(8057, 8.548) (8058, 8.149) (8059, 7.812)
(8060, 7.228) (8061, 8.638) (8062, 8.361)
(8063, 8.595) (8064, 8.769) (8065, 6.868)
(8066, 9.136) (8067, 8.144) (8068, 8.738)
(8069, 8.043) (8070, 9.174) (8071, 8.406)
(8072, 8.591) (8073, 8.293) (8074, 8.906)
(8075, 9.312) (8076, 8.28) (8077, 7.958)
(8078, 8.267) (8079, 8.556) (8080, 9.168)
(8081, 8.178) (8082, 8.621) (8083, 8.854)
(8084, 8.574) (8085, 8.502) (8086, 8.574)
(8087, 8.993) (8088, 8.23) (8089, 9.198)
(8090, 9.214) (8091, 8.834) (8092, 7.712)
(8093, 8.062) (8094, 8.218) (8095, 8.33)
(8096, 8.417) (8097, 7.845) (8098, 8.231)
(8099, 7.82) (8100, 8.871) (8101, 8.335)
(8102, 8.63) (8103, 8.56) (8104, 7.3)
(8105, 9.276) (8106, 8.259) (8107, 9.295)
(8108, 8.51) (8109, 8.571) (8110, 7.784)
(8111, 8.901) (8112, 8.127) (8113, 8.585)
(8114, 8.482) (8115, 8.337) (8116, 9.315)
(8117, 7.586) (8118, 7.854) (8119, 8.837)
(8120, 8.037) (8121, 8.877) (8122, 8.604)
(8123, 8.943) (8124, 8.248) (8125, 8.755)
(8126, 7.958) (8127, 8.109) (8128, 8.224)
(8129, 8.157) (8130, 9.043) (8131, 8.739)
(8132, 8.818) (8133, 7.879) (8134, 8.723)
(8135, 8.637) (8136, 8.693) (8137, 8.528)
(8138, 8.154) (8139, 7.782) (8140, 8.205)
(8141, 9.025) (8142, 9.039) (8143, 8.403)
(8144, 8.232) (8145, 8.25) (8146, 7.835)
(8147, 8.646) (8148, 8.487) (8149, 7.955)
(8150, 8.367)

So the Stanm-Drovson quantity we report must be -1.2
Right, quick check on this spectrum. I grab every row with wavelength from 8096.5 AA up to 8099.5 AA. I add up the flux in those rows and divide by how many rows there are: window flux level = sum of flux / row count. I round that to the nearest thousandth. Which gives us 7.965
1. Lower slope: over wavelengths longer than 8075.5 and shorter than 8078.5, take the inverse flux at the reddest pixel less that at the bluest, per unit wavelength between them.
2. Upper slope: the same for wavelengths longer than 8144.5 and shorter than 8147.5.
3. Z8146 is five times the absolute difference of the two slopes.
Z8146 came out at 0.014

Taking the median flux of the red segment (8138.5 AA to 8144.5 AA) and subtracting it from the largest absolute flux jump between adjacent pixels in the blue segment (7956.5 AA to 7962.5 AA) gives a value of -7.6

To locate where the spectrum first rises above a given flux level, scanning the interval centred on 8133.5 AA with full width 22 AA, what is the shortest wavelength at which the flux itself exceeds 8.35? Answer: 8123 AA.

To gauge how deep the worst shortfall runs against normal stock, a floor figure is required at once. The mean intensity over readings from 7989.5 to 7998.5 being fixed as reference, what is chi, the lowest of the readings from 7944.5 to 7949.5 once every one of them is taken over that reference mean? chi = 1.06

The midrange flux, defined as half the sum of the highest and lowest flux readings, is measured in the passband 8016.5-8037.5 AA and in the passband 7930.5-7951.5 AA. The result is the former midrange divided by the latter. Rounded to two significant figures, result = 0.93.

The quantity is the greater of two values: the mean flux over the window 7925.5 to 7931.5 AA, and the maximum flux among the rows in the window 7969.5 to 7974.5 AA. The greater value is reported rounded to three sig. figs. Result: 8.70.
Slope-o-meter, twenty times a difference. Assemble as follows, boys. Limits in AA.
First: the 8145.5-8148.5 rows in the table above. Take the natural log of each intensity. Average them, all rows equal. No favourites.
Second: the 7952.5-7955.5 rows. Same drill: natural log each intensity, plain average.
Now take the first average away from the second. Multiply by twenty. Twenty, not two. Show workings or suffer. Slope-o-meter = 1.16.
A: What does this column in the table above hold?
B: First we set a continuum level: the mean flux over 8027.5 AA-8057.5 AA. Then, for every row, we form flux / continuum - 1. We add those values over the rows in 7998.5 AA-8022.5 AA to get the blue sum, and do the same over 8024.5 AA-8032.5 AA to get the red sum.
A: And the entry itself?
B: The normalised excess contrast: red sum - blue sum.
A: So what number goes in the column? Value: -1.2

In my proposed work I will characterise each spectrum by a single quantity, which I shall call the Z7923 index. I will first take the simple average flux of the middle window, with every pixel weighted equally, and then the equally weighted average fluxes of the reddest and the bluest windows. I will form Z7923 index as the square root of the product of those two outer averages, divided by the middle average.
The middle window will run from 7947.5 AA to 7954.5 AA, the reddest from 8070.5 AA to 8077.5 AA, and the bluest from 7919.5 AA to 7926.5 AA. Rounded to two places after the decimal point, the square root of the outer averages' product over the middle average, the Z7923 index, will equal 0.97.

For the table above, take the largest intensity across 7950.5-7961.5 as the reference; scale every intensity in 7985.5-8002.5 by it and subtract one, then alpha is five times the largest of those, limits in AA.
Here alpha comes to 0.0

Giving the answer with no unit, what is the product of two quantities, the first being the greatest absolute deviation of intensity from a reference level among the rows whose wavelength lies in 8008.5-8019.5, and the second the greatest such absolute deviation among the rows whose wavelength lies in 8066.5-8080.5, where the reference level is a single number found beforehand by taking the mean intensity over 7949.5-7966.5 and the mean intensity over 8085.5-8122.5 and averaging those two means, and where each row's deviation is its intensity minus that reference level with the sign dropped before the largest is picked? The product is 1.3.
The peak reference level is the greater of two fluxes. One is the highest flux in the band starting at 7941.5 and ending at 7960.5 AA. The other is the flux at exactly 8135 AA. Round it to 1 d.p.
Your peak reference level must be 9.9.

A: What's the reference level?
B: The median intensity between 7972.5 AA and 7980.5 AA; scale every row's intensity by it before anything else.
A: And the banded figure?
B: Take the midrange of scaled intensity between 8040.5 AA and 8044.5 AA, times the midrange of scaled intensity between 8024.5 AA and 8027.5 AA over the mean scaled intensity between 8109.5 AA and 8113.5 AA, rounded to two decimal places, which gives 1.01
